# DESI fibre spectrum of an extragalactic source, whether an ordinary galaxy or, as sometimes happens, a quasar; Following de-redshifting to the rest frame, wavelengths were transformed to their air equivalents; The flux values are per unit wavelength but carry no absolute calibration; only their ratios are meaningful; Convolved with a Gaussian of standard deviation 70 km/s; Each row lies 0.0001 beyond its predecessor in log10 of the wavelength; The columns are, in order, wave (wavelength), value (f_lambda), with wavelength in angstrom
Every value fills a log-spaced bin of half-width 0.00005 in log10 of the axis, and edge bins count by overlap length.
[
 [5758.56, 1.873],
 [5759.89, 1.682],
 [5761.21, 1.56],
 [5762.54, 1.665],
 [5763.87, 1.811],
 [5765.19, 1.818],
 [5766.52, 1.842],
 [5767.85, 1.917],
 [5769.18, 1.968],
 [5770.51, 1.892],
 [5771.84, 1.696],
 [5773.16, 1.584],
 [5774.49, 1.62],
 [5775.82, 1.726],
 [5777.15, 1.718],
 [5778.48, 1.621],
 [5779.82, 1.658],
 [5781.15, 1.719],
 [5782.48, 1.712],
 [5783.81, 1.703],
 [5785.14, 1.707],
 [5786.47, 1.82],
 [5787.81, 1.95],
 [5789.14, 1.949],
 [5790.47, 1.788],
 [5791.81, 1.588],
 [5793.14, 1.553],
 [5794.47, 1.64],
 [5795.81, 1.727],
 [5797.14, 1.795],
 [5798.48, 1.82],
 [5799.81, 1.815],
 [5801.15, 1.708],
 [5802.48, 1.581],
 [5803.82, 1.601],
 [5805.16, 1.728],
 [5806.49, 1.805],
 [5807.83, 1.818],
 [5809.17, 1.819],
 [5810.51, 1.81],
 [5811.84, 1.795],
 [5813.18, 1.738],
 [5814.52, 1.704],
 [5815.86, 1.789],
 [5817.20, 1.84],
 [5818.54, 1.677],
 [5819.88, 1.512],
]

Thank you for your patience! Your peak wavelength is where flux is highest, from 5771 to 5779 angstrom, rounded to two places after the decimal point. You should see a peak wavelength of 5775.82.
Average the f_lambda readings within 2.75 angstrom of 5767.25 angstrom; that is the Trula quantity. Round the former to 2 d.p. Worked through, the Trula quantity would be 1.89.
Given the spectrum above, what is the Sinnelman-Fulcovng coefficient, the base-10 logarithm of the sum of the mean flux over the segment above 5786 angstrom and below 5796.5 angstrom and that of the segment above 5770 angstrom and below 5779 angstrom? 0.537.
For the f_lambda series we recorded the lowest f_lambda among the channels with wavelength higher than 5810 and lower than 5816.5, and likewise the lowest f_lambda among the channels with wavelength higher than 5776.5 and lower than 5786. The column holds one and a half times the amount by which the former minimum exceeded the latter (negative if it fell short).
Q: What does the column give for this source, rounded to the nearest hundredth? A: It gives 0.12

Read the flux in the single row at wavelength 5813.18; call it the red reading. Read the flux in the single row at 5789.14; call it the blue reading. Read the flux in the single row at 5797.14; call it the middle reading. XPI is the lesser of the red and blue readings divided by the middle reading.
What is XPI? 0.97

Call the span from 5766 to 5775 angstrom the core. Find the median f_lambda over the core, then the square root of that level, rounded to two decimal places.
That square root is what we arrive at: 1.36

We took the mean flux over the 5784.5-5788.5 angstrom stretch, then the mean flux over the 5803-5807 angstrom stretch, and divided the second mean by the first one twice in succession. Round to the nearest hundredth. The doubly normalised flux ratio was 0.51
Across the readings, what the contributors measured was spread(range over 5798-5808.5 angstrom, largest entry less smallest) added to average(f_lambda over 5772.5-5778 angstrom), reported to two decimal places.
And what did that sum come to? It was 1.90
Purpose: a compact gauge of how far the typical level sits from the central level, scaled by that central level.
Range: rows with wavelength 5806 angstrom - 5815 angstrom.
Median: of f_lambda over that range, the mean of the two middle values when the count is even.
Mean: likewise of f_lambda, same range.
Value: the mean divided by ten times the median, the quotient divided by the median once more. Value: 0.055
